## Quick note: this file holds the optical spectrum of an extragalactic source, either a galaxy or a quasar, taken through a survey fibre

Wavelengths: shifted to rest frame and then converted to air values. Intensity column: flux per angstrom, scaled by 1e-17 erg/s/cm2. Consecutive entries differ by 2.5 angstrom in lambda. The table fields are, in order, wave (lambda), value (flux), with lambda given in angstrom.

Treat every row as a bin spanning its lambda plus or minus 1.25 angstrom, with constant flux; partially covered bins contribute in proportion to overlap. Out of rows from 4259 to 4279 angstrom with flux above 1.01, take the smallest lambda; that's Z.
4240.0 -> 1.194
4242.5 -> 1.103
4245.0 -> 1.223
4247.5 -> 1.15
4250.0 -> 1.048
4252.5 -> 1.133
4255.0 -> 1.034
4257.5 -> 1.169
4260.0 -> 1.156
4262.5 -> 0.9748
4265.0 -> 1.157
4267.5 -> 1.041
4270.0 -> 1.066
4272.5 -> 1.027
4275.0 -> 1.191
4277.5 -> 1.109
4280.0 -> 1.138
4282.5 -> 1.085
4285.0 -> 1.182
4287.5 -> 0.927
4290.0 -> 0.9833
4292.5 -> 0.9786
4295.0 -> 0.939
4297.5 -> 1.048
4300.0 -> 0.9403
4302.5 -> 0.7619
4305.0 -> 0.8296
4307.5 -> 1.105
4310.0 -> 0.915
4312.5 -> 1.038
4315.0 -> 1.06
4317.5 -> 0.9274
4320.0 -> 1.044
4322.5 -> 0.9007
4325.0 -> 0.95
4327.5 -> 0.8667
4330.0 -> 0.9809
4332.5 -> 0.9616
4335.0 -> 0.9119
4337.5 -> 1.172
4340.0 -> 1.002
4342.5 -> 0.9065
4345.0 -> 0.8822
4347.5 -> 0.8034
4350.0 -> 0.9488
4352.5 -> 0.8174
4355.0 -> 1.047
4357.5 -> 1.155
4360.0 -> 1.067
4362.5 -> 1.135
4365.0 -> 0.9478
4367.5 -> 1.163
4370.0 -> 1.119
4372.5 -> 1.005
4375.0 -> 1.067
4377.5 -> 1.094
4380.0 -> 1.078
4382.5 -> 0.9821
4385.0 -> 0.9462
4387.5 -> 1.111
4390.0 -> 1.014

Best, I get 4260.0 angstrom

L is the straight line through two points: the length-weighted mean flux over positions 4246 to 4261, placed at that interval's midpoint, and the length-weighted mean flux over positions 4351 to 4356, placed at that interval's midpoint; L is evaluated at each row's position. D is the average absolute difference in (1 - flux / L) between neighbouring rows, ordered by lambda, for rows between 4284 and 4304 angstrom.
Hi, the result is 0.10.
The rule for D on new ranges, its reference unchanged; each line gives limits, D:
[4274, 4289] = 0.10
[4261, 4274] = 0.08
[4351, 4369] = 0.17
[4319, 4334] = 0.08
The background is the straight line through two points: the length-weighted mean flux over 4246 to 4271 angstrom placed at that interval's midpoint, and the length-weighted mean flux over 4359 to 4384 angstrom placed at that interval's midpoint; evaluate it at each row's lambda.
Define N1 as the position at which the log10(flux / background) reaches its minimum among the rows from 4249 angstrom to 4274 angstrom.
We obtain 4262.5 angstrom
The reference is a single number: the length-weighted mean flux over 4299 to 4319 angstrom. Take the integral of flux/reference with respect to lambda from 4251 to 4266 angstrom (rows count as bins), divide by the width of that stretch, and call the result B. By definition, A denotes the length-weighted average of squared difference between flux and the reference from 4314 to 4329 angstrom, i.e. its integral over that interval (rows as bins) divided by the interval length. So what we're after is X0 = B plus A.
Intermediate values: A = 0.0050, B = 1.16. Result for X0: 1.17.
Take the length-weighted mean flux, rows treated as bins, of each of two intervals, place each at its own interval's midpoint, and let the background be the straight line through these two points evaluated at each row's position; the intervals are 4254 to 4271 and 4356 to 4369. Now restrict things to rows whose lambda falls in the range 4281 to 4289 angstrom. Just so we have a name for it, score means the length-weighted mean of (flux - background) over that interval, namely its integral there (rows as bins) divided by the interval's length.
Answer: -0.02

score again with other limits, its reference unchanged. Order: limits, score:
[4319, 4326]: -0.13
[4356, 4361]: 0.02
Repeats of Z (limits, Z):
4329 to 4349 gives 4337.5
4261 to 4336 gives 4265.0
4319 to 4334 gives 4320.0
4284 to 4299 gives 4285.0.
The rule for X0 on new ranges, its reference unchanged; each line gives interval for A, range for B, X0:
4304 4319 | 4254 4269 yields 1.16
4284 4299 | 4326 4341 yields 1.05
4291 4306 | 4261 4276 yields 1.14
